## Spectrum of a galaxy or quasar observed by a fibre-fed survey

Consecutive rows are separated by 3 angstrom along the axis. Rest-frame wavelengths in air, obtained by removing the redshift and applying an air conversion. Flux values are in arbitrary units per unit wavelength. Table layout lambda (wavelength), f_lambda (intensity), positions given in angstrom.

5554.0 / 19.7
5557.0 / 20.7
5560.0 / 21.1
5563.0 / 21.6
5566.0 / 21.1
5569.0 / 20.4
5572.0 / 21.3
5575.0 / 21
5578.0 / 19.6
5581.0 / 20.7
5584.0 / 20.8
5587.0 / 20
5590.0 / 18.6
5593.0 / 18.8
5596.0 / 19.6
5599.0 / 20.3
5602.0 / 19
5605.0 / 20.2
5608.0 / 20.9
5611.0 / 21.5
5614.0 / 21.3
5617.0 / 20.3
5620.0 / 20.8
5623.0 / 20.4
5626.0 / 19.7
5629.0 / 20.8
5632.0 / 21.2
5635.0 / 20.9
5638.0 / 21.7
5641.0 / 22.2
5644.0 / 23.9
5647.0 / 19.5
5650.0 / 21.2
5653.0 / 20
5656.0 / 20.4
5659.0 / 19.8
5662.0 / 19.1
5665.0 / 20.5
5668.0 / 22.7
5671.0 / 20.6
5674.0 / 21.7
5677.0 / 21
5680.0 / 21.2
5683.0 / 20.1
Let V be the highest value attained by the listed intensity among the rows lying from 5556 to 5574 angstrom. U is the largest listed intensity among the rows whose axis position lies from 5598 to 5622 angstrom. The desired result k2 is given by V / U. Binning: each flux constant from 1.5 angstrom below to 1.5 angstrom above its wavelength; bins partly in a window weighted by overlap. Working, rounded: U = 21.5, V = 21.6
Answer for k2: 1.00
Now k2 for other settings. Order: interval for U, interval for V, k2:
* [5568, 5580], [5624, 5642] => 1.04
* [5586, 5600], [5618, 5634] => 1.04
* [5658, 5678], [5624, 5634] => 0.93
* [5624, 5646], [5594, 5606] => 0.85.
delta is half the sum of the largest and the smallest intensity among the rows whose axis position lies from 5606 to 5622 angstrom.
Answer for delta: 20.9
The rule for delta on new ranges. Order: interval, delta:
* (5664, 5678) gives 21.6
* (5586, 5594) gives 19.3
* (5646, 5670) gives 20.9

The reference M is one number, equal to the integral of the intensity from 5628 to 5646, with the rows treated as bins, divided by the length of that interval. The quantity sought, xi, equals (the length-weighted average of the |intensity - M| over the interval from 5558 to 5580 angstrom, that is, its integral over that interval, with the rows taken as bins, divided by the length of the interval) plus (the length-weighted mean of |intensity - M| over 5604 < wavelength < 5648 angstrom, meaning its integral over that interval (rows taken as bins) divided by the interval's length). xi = 1.9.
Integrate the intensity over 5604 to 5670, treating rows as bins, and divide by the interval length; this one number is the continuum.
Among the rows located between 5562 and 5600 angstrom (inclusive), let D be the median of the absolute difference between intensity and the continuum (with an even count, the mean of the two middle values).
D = 0.57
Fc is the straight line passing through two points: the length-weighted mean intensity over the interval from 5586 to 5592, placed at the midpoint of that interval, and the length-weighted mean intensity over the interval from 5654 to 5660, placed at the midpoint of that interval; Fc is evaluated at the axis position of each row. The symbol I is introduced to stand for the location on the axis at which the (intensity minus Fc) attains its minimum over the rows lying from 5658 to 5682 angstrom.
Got 5662.0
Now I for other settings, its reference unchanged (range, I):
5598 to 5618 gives 5602.0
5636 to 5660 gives 5647.0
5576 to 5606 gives 5590.0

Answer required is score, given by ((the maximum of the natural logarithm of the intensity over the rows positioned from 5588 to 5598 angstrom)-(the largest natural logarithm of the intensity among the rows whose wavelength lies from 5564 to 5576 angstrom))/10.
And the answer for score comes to -0.008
